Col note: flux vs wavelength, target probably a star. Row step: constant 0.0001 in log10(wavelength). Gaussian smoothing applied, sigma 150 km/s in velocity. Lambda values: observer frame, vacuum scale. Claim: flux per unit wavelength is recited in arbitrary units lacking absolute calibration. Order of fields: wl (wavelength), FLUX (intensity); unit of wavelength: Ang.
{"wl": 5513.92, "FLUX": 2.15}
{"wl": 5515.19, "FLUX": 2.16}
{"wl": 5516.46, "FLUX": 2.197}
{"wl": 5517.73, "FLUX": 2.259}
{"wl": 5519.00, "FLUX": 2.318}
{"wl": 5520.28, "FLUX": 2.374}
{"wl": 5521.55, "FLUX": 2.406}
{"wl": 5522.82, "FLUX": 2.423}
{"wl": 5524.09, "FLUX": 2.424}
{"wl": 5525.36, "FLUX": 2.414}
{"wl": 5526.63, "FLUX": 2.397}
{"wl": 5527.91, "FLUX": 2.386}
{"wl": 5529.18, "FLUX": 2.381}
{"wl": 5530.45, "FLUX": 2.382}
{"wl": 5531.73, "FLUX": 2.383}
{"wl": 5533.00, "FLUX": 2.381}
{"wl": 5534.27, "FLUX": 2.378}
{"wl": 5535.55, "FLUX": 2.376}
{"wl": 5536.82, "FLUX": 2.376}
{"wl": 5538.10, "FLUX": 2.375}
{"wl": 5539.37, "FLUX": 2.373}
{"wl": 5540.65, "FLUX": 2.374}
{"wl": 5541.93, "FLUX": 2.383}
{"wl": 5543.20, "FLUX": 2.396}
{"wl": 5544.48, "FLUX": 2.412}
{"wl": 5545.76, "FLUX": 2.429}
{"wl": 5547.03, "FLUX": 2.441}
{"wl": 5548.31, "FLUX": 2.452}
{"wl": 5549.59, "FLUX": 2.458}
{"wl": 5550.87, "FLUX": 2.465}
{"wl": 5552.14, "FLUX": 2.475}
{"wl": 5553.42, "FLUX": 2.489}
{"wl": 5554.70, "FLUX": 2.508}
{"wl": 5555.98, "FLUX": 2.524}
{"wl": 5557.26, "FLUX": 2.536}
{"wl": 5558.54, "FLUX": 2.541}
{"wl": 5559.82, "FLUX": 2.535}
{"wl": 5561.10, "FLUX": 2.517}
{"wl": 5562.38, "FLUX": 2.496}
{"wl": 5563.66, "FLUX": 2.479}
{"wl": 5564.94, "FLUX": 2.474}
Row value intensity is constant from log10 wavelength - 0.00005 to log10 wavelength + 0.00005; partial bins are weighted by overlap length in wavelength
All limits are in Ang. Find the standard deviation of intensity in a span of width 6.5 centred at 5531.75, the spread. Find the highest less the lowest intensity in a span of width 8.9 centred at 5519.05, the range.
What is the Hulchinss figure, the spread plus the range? 0.26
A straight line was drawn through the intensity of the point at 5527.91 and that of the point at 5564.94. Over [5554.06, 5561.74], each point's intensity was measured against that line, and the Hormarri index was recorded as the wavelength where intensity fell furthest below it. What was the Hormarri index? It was 5561.10 Ang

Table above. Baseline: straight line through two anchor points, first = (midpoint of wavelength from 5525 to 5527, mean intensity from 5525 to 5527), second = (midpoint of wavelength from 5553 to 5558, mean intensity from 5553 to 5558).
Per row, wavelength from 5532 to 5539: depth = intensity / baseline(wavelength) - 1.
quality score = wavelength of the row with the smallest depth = 5538.10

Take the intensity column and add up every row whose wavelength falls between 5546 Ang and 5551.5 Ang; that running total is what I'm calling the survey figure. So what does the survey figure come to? 10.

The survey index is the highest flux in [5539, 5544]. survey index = 2.396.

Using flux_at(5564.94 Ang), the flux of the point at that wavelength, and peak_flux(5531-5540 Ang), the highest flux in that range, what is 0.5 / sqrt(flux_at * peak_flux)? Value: 0.206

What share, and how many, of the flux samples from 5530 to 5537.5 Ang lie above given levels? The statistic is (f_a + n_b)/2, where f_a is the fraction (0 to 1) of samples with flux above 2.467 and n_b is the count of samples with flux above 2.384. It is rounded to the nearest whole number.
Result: 0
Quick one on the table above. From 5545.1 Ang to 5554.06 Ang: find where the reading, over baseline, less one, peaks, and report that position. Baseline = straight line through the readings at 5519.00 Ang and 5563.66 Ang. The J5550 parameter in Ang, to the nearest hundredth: 5553.42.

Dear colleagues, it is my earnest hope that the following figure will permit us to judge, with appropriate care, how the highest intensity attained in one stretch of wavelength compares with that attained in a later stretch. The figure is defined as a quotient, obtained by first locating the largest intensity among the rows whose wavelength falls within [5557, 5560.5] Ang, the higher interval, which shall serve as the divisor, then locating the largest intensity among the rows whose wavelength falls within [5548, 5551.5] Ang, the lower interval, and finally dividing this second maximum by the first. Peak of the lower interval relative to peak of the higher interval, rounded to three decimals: 0.970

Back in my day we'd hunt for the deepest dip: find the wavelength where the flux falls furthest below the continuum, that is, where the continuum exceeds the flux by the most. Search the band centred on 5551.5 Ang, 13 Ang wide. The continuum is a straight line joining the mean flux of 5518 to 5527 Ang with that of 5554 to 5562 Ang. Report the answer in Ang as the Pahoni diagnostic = 5545.76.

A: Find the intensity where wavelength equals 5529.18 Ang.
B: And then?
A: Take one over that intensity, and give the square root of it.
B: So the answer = 0.648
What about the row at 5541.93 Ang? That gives 0.648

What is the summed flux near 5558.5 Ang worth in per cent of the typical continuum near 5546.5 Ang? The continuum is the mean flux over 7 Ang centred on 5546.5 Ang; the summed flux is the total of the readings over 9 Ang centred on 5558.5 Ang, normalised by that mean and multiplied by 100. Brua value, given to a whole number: 726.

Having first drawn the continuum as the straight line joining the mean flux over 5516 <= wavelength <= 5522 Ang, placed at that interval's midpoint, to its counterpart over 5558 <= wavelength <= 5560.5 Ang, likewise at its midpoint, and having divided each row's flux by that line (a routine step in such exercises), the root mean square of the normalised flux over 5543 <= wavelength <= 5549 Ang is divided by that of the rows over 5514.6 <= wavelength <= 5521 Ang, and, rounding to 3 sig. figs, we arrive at 1.00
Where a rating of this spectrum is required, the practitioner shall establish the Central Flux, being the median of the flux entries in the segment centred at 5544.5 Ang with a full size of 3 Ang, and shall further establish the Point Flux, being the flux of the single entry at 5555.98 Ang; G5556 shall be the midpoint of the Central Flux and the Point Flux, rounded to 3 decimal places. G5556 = 2.468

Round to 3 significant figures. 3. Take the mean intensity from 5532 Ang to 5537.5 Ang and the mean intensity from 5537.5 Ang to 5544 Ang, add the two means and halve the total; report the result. 2.38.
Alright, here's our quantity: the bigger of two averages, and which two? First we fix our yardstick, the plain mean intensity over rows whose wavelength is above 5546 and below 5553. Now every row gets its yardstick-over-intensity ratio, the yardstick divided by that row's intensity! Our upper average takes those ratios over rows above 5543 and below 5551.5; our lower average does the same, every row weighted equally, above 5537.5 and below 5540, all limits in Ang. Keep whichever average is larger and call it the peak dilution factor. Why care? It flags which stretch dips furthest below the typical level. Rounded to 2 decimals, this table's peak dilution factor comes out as 1.04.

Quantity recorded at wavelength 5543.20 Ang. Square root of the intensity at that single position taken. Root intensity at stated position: 1.55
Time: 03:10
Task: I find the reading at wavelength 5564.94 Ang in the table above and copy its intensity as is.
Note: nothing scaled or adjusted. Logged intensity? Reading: 2.474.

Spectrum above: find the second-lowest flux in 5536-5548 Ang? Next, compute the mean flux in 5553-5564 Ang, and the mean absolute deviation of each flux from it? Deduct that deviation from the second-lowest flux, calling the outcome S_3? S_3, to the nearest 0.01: 2.36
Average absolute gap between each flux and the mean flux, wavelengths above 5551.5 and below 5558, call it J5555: 0.020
